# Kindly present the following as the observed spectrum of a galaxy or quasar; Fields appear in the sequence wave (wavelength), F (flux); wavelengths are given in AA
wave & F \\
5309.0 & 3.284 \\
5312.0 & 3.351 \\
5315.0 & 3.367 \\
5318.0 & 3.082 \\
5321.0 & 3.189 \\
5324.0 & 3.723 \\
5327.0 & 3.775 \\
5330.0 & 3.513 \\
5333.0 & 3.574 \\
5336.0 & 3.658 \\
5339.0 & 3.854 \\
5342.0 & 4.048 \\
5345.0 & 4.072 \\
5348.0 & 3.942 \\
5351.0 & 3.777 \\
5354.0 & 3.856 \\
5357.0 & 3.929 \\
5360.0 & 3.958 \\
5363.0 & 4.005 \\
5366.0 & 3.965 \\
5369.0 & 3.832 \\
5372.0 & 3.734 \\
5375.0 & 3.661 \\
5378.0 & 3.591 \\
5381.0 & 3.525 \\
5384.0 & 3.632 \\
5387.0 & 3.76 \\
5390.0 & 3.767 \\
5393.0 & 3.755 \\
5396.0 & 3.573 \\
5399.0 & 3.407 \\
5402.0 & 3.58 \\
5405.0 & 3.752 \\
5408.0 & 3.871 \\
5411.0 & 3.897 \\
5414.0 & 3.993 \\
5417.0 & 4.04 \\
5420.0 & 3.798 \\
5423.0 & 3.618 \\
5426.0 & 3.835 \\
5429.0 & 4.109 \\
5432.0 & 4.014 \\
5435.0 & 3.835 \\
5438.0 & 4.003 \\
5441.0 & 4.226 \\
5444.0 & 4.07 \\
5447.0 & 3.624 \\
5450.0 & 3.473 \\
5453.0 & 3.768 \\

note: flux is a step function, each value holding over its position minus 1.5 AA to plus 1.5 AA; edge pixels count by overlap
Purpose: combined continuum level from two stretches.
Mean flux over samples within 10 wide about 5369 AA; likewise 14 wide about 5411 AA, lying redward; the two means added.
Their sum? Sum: 7.75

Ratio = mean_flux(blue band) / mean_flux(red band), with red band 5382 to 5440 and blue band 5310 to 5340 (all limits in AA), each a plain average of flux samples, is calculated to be 0.92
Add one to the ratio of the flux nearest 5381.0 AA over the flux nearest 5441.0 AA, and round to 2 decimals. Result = 1.83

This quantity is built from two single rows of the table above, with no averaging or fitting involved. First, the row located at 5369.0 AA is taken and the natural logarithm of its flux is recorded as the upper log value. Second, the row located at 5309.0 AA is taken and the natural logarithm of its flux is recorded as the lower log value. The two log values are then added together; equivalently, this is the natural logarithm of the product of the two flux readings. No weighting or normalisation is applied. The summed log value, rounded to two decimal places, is 2.53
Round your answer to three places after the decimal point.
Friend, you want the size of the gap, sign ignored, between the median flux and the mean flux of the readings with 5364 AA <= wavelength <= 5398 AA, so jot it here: 0.025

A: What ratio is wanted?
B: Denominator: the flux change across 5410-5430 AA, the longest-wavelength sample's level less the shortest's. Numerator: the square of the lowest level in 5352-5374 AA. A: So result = 66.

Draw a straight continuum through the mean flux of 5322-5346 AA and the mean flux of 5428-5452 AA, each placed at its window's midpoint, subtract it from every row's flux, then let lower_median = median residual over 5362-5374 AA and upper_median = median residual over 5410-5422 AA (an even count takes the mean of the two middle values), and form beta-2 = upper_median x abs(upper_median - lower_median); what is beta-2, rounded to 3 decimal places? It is 0.001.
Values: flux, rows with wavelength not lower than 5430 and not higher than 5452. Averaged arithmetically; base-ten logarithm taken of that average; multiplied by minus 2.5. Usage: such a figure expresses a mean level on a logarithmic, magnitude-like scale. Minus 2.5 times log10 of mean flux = -1.48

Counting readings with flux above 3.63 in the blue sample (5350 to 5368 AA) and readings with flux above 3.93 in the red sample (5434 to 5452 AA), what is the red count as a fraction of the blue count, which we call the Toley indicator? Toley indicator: 0.50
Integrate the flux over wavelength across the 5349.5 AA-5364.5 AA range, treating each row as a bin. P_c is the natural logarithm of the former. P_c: 4.07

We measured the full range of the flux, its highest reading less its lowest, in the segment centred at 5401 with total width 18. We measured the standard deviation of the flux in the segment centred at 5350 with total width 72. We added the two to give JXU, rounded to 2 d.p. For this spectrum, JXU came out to 0.72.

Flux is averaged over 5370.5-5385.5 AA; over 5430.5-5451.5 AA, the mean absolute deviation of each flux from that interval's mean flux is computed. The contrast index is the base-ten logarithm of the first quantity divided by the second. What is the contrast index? 1.23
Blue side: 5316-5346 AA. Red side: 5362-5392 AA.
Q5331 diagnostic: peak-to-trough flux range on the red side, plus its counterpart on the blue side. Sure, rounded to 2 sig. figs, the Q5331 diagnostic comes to 1.5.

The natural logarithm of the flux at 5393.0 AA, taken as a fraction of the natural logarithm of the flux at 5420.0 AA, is 0.99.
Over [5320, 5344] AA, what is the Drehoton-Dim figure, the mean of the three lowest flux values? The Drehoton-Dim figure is 3.43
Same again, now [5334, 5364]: 3.76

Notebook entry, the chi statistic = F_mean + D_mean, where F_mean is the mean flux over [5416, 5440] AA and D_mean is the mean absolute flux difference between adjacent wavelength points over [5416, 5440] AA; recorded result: 4.1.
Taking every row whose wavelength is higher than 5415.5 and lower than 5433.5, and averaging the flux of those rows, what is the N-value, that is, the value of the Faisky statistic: 3.90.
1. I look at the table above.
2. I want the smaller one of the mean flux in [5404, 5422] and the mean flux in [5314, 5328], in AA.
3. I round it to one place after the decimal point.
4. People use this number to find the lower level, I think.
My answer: 3.4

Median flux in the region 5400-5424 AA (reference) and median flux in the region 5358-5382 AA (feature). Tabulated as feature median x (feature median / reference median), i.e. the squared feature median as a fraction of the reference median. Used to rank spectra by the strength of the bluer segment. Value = 3.7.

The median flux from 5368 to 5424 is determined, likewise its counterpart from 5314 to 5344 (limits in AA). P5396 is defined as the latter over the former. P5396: 0.96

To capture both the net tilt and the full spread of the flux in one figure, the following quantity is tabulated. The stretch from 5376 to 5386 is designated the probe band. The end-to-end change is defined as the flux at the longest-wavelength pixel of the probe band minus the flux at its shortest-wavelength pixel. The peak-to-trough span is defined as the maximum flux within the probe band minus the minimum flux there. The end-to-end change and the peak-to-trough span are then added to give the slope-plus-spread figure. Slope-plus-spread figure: 0.15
